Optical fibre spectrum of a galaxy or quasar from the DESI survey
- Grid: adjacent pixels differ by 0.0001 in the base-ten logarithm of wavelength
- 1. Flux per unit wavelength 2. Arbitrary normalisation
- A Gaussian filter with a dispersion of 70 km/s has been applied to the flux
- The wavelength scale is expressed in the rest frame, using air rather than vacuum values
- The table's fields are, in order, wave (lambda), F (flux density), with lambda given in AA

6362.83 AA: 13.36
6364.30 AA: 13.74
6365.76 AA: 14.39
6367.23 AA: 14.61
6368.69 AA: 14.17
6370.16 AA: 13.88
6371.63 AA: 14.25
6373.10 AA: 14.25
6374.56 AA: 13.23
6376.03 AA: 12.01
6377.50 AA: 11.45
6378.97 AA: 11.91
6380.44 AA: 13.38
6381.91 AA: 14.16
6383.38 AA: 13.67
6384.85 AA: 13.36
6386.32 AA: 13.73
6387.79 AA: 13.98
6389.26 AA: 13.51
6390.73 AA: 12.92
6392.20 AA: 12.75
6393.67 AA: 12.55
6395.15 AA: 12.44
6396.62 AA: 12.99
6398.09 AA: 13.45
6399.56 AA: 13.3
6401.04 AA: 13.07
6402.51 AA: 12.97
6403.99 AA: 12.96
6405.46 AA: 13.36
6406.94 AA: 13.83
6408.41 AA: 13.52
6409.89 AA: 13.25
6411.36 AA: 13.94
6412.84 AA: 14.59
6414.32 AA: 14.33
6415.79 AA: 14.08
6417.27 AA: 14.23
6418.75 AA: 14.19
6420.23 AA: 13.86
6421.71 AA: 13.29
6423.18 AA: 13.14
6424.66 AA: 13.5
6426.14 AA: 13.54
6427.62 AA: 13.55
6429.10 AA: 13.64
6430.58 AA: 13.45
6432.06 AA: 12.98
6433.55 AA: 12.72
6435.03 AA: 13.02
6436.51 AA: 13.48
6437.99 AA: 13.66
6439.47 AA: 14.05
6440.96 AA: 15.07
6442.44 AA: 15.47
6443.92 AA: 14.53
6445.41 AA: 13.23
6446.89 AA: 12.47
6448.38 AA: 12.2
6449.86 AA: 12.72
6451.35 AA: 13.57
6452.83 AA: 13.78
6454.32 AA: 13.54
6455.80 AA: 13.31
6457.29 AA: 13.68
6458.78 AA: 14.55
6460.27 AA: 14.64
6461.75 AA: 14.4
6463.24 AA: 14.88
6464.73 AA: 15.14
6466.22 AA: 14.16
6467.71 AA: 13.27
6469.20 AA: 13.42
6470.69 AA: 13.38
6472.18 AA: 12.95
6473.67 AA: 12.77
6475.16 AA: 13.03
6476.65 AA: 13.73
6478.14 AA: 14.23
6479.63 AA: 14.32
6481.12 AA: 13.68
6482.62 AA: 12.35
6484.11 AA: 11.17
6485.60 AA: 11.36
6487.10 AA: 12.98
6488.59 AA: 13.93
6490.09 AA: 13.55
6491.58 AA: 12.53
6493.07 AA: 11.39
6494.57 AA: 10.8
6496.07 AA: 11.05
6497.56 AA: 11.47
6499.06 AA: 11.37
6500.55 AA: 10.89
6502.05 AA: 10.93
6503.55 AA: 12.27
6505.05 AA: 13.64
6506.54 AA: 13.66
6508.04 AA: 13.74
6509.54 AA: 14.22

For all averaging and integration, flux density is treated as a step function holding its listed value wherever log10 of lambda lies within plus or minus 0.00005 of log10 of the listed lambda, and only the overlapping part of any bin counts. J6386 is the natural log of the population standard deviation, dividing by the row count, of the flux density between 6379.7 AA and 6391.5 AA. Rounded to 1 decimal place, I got -1.0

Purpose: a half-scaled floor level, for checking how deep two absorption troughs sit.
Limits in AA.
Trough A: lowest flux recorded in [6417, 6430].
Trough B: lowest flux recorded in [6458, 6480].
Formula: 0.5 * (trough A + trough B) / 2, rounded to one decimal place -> 6.5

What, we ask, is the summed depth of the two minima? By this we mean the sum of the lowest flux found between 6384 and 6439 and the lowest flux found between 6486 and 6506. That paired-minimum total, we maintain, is 23.2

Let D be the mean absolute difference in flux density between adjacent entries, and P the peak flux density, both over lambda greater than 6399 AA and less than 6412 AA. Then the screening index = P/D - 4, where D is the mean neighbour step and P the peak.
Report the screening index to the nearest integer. 41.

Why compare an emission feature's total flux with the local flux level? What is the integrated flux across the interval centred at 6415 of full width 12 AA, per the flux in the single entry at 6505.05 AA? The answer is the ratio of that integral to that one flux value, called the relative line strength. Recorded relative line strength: 12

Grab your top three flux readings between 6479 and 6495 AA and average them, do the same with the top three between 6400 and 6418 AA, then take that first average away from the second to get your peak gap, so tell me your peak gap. 0.4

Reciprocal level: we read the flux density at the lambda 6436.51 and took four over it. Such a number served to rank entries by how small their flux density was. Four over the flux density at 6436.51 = 0.297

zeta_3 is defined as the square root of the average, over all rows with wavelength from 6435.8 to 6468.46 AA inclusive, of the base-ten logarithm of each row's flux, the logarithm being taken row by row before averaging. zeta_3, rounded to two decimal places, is 1.07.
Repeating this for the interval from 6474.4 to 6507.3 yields 1.05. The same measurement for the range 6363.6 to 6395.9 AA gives 1.06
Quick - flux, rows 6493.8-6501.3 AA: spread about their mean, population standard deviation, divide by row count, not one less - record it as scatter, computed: 0.26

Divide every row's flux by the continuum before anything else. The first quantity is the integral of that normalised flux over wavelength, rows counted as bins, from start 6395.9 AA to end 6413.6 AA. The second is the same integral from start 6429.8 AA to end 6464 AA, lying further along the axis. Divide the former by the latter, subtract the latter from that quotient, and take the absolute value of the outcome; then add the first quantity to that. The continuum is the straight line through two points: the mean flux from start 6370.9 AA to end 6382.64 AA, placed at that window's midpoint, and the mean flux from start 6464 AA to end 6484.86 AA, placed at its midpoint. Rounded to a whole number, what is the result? 53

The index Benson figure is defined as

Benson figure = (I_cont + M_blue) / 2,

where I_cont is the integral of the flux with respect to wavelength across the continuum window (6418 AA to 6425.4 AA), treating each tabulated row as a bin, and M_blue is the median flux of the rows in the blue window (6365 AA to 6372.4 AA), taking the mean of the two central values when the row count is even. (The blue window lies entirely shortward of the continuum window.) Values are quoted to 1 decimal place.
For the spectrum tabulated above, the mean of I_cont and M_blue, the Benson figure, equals 57.4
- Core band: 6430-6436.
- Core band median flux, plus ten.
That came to 23.0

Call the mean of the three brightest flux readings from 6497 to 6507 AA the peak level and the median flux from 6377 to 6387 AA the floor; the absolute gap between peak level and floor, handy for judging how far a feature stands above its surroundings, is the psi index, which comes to 0.19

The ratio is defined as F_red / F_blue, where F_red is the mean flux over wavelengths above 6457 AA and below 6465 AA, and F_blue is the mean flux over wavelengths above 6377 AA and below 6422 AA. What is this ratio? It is 1.09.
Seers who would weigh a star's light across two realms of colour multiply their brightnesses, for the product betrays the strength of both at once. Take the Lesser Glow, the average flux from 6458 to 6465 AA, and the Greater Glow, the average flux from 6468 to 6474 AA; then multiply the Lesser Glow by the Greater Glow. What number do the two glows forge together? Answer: 193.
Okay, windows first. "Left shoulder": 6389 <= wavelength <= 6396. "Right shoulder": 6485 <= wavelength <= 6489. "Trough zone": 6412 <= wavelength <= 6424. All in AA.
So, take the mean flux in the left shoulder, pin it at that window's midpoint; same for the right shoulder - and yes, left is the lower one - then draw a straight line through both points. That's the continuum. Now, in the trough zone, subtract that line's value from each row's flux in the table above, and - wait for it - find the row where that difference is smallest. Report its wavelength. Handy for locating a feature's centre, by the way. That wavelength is 6423.18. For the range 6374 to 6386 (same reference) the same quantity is 6377.50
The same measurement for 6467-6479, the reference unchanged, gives 6473.67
